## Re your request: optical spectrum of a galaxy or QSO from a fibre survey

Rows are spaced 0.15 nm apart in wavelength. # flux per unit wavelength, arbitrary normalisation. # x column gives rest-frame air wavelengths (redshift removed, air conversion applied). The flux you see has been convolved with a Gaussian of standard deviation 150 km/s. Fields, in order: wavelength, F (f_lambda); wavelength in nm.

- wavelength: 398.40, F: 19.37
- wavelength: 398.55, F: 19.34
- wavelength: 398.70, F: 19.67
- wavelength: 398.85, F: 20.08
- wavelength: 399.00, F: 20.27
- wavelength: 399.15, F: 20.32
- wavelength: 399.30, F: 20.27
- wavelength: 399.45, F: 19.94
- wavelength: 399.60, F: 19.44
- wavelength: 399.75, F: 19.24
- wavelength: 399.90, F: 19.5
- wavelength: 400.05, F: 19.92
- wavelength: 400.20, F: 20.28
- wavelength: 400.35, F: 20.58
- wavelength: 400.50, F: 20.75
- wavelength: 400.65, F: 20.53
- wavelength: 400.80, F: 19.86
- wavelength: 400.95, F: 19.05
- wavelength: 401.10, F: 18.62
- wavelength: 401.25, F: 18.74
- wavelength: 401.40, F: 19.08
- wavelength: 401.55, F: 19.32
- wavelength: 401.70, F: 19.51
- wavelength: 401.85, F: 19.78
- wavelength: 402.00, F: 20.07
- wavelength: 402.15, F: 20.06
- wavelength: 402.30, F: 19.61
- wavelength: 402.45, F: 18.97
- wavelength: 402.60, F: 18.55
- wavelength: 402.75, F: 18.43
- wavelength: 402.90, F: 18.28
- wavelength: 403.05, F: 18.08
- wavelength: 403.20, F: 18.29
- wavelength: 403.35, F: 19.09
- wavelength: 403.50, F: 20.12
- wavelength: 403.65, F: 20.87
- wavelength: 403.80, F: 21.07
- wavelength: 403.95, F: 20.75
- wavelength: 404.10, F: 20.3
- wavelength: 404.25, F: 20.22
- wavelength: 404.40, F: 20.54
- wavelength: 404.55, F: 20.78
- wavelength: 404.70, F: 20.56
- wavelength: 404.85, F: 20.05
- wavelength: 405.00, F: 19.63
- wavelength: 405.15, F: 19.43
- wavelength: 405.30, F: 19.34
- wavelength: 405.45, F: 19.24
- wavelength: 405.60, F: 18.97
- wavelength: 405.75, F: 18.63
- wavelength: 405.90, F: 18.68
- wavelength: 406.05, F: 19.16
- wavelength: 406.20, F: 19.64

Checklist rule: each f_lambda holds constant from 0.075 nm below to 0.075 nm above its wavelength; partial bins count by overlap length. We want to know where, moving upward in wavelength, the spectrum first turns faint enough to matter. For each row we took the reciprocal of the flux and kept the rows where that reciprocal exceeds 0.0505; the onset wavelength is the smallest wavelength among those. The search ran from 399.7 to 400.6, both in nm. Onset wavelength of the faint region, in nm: 399.75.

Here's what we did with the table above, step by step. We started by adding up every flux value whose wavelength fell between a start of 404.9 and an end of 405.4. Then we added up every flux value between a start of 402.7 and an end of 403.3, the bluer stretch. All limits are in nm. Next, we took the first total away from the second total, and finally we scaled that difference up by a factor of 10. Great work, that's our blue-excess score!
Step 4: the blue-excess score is 147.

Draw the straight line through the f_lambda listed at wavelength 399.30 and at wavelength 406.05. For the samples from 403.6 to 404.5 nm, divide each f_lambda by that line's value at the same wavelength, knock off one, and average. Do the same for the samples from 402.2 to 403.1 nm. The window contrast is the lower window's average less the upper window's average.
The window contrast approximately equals -0.11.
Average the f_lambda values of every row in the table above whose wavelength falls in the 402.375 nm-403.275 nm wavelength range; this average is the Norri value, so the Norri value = 18.4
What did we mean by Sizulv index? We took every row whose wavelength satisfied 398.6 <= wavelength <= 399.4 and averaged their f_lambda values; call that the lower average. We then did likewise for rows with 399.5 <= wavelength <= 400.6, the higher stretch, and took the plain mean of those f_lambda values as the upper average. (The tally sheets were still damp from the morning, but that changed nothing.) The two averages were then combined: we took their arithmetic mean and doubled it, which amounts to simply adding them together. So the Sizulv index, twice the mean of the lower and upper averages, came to 40.1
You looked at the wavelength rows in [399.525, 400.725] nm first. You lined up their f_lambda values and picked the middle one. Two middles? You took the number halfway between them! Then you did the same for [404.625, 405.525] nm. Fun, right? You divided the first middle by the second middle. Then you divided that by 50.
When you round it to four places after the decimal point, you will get 0.0206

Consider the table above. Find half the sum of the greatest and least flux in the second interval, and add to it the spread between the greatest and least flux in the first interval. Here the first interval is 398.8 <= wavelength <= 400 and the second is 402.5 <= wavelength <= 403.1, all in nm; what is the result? 19.4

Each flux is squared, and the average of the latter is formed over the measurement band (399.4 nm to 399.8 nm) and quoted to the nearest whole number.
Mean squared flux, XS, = 382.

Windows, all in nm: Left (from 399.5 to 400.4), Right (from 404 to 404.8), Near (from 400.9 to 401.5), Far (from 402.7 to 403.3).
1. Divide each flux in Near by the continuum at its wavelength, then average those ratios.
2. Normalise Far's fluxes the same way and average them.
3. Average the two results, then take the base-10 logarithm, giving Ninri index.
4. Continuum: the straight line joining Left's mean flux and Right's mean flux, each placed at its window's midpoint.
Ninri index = -0.035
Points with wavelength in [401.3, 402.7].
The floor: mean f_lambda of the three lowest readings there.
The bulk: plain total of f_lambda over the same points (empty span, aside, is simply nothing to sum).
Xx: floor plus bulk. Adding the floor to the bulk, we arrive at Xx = 194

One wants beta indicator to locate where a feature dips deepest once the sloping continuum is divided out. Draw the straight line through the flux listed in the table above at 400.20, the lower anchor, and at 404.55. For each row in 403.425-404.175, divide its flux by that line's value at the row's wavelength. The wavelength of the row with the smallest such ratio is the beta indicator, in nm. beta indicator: 403.50 nm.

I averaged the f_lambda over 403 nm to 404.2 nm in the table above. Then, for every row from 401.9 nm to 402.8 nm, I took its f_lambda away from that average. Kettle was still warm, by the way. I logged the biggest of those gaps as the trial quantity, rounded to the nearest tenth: 1.4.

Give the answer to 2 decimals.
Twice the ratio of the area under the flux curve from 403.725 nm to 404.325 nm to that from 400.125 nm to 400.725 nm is 2.00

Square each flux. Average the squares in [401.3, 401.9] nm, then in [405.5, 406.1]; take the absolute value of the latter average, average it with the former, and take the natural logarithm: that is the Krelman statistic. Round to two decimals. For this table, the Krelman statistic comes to 5.90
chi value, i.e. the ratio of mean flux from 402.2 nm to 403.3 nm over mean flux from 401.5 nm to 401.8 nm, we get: 0.96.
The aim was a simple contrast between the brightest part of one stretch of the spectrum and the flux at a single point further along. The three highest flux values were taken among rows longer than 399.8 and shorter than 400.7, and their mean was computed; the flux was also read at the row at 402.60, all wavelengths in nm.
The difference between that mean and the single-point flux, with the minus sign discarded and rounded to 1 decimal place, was 2.1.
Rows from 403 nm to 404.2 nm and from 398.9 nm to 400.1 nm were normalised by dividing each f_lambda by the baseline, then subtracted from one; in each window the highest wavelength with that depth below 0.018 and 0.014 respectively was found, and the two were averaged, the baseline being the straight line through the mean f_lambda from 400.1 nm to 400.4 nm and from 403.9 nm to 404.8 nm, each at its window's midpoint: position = 401.70 nm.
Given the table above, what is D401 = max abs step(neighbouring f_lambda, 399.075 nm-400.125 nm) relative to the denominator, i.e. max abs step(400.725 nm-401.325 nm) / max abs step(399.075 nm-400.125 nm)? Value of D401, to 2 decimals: 1.62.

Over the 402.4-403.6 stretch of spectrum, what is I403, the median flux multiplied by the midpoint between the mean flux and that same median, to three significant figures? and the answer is 344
